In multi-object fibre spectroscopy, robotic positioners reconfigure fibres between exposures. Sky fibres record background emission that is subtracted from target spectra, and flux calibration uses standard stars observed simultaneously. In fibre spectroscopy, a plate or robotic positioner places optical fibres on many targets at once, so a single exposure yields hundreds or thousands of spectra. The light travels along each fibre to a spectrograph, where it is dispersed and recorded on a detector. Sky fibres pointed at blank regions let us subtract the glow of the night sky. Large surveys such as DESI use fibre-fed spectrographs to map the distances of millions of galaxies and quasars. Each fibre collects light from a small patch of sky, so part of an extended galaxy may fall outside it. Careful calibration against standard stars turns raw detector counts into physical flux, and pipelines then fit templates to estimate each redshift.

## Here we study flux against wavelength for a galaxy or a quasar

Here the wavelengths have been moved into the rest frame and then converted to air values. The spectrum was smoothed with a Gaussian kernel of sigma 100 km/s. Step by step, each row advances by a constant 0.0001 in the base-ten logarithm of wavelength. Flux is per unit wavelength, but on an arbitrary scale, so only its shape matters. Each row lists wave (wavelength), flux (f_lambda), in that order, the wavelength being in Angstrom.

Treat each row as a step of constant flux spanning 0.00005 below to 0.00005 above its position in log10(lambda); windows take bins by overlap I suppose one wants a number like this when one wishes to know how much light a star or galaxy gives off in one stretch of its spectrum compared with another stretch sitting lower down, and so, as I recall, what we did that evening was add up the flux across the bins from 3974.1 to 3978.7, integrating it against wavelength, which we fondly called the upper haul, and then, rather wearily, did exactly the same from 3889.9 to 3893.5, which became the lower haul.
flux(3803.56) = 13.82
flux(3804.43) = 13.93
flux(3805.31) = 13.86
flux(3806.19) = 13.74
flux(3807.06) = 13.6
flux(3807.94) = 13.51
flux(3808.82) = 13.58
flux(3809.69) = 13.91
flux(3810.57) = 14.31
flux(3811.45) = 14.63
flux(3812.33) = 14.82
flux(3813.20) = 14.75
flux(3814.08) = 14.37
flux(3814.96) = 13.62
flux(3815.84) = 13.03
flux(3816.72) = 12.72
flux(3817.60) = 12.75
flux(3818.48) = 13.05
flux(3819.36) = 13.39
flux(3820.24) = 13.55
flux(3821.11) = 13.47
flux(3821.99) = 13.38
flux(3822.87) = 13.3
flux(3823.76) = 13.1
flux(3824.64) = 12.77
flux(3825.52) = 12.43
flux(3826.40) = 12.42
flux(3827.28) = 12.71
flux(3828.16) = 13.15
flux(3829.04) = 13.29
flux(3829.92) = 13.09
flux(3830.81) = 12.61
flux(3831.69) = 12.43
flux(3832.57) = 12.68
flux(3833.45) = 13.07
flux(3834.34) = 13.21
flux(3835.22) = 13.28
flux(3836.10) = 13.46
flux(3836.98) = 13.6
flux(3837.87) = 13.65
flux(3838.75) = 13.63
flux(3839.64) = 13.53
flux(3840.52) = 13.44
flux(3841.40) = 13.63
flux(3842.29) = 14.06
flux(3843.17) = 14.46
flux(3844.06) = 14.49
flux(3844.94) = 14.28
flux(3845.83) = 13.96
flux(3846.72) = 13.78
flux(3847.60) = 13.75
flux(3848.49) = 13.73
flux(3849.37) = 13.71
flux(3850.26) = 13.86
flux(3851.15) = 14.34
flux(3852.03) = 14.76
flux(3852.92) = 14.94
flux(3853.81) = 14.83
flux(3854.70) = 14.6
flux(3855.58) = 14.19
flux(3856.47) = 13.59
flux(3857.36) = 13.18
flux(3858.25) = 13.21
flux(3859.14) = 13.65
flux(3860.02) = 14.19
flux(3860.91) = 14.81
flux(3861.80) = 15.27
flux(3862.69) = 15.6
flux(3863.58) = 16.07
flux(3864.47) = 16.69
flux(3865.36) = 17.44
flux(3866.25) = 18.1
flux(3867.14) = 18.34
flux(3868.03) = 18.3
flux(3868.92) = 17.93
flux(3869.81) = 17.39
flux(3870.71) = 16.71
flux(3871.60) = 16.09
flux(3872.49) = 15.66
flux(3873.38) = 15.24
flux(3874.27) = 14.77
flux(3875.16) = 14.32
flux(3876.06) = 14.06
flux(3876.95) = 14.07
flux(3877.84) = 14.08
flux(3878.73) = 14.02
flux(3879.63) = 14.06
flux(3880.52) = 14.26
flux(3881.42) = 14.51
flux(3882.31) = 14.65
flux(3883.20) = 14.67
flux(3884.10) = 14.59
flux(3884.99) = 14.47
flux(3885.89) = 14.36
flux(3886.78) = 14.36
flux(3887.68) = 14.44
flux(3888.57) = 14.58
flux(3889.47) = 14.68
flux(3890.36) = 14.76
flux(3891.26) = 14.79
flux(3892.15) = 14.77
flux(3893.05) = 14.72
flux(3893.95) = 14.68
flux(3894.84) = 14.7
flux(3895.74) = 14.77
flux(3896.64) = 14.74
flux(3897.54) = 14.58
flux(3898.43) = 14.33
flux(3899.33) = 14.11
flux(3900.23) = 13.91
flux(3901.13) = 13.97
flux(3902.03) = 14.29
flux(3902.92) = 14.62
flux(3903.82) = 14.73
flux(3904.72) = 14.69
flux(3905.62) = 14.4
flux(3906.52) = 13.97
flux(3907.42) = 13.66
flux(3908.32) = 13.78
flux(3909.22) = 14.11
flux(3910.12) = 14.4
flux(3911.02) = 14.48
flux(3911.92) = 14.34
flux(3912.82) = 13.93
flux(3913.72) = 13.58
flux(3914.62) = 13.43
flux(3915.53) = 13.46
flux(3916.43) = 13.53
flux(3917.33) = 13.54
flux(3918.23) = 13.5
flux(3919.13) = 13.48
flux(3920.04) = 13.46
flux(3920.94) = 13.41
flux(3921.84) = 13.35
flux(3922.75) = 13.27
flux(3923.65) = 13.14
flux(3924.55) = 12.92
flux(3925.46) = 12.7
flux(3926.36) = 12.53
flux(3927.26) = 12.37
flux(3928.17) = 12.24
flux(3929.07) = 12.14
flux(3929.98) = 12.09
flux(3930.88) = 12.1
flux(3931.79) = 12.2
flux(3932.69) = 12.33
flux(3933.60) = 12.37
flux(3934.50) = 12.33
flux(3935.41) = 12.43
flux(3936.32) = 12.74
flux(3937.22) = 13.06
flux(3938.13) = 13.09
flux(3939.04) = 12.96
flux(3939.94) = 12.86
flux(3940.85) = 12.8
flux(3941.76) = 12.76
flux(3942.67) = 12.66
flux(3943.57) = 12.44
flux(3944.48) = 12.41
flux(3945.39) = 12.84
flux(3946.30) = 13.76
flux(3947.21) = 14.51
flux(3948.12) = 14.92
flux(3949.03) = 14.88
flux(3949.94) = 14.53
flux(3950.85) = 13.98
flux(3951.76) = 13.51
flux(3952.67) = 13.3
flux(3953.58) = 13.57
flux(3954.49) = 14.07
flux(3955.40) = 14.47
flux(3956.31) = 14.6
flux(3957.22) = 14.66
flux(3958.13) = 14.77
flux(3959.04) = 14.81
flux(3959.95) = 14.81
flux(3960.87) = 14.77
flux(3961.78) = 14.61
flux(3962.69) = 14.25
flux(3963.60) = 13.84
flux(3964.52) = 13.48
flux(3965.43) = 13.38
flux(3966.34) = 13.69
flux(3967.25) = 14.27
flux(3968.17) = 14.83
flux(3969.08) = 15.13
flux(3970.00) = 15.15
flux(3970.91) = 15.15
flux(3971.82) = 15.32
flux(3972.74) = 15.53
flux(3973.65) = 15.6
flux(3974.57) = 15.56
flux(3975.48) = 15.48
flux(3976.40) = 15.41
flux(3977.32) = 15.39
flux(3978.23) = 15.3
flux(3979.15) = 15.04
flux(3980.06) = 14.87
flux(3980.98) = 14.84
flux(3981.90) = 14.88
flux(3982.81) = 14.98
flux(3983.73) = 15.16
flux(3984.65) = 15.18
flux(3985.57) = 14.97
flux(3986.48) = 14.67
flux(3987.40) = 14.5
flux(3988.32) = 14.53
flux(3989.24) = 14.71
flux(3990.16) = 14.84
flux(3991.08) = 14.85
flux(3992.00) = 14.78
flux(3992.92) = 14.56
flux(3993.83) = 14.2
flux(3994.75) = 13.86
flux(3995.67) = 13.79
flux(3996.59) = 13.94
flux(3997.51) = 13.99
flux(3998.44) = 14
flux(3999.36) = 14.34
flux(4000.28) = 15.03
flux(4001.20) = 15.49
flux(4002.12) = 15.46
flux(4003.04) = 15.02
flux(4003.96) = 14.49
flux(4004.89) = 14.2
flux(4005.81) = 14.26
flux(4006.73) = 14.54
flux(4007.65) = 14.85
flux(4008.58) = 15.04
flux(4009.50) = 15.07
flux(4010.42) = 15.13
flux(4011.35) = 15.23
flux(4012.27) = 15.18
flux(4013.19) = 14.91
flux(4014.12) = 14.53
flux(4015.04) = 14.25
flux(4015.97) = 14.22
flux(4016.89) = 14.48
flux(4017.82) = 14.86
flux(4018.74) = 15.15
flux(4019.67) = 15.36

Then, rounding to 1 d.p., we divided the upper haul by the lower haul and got 1.3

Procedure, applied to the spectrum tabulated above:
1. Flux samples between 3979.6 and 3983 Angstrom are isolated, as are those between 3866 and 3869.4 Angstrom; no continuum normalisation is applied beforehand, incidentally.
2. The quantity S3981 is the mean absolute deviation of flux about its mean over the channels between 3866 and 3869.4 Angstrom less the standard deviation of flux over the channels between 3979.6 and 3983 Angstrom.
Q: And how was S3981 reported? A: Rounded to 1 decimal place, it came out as 0.1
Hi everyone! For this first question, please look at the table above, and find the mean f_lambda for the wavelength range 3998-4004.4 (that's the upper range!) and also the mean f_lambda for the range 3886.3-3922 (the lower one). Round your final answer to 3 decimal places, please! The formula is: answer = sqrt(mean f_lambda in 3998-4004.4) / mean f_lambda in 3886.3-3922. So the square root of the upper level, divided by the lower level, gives 0.272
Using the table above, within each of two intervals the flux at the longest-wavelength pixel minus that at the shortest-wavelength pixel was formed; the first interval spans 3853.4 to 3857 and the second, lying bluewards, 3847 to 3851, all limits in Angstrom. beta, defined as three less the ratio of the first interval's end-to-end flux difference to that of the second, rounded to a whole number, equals 14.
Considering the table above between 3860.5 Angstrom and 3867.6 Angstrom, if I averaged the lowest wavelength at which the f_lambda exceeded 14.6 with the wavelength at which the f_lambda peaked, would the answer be 3864.0 Angstrom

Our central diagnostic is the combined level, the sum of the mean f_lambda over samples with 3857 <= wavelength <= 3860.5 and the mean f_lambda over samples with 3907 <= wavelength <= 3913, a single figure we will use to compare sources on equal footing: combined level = 27.7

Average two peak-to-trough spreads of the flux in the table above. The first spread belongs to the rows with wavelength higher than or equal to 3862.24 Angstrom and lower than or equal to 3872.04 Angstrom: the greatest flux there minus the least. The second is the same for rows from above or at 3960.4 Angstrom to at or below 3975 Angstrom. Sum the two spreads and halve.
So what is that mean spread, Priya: 2.48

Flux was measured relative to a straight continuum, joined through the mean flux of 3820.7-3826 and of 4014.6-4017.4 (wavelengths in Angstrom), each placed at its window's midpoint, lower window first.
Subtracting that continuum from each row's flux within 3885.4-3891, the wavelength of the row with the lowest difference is 3886.78 Angstrom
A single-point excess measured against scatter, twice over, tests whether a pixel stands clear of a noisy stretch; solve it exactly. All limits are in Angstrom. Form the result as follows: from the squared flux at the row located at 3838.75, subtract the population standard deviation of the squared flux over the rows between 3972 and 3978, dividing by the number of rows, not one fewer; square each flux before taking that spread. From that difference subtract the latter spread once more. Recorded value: 181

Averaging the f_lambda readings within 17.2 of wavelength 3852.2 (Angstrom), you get 14.7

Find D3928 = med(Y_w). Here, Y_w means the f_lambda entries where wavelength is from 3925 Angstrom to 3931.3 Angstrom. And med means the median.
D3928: 12.2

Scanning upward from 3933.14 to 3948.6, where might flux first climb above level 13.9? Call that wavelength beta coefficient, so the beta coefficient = 3947.21 Angstrom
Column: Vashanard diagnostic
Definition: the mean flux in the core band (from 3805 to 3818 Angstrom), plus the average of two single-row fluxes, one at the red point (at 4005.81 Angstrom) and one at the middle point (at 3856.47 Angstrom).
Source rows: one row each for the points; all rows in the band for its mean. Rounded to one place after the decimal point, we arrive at 27.7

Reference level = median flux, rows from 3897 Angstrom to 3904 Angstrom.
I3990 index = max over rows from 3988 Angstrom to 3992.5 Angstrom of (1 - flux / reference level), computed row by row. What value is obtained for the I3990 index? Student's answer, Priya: -0.015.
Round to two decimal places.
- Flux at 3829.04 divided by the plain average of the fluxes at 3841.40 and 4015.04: 0.95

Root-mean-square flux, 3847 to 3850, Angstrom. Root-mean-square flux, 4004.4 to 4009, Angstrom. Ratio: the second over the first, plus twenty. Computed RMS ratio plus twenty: 21.1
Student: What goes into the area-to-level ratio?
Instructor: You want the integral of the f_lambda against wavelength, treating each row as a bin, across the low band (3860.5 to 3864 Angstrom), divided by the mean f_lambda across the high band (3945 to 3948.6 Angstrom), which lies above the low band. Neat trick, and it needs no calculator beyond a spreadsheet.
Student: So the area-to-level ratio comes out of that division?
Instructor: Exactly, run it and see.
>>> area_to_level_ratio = 3.9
